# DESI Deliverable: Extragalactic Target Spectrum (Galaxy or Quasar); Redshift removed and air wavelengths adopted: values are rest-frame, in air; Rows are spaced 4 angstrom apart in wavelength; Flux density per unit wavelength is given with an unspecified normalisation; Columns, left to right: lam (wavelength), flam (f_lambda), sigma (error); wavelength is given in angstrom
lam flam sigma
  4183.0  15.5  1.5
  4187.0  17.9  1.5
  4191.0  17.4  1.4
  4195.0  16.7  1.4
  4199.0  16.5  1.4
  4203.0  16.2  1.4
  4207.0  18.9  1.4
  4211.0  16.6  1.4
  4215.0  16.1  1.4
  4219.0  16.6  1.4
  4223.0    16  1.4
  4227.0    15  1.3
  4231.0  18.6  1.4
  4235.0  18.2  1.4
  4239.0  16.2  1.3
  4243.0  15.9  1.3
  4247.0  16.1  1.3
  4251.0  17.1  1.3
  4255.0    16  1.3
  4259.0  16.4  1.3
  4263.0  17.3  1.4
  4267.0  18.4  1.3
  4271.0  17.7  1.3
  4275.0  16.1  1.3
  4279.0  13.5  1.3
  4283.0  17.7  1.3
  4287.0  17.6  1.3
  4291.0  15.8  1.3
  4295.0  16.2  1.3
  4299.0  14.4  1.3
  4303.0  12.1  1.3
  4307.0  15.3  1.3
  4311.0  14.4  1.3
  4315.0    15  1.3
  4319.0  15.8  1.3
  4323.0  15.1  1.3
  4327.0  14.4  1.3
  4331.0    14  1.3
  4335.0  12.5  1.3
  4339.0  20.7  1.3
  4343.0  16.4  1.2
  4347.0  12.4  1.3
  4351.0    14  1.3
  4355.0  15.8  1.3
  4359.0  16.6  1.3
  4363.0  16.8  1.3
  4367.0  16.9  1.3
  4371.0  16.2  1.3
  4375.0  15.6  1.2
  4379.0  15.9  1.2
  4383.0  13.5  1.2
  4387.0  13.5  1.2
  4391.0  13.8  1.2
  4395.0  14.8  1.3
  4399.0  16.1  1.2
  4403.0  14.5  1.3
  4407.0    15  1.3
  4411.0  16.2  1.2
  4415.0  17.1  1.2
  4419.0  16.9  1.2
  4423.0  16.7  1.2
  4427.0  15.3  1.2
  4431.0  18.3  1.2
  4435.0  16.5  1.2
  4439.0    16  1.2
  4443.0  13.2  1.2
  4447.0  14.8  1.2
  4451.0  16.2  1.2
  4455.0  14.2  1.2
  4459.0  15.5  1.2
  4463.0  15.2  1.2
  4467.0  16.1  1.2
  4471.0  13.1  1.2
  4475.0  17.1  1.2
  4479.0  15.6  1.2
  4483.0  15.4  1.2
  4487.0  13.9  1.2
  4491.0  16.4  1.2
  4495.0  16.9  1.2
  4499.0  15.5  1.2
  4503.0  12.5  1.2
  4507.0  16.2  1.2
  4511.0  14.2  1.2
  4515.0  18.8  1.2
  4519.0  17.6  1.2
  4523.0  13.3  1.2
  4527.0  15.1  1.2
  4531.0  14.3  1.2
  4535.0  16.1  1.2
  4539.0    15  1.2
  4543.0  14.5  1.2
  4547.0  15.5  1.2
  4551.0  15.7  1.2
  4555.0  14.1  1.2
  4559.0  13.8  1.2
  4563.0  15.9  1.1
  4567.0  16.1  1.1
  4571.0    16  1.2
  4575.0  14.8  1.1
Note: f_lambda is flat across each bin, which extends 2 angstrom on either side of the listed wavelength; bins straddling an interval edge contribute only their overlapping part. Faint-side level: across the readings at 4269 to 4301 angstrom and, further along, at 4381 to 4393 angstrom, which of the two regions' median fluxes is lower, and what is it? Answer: 13.5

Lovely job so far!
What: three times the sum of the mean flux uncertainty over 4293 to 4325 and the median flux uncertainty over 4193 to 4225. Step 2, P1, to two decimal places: 8.10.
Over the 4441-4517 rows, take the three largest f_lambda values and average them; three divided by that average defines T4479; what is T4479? 0.170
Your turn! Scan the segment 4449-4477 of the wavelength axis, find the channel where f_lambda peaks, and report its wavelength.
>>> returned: 4475.0 angstrom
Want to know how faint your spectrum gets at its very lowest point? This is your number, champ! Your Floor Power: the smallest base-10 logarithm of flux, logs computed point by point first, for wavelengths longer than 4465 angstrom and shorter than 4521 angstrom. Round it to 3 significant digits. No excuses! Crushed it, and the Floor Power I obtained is 1.10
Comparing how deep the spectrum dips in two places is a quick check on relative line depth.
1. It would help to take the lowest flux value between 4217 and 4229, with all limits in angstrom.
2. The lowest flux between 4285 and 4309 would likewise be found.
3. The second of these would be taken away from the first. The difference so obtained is 2.9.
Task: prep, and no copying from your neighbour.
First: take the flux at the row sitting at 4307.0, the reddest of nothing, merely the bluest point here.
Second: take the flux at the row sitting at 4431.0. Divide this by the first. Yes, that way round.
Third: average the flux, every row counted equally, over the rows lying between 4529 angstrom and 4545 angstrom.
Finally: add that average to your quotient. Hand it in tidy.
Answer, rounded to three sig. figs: 16.2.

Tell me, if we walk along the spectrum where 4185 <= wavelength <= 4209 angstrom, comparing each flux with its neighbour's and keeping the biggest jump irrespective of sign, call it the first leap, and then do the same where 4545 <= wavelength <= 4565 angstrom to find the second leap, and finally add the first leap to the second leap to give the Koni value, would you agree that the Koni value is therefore 4.8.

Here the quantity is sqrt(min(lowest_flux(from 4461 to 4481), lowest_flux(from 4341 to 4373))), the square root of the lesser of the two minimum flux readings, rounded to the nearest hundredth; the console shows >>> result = 3.52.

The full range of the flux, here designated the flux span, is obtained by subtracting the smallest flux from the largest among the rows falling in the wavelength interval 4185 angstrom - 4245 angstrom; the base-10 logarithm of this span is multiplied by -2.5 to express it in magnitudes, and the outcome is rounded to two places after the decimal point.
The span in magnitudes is -1.48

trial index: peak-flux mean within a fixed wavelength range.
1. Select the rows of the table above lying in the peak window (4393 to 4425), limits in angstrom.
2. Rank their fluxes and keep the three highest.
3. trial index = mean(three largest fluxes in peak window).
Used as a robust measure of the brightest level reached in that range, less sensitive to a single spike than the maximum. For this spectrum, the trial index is 16.9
